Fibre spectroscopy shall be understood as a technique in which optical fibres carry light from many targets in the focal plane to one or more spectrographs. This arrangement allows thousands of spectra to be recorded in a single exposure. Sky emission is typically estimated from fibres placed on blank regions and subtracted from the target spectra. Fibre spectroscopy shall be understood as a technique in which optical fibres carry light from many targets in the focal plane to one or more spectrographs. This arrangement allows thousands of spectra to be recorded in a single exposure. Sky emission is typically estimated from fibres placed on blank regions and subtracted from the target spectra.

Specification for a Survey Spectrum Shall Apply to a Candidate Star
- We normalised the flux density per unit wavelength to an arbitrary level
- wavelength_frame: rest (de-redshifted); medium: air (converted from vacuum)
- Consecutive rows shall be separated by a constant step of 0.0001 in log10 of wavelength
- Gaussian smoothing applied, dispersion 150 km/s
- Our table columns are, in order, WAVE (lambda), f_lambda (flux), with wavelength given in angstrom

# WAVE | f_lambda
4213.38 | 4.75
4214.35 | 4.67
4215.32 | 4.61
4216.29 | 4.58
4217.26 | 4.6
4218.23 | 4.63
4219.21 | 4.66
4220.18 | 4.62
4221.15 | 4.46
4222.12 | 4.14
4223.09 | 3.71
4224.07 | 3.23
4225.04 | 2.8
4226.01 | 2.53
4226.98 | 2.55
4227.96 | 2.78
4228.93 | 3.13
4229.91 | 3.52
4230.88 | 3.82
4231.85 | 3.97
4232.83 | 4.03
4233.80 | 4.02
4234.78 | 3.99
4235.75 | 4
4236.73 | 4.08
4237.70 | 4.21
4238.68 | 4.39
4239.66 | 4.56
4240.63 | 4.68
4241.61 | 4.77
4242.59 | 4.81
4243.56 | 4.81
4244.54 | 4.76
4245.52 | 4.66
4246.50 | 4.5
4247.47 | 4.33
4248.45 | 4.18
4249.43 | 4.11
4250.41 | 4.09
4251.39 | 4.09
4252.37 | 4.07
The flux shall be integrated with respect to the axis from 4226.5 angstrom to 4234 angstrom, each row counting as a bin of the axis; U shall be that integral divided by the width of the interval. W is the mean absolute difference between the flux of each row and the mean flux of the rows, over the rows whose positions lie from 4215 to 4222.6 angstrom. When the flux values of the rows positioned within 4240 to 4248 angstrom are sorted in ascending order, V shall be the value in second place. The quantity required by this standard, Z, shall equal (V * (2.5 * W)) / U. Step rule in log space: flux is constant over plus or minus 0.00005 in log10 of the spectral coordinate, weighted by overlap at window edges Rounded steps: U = 3.5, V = 4.5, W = 0.12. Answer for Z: 0.4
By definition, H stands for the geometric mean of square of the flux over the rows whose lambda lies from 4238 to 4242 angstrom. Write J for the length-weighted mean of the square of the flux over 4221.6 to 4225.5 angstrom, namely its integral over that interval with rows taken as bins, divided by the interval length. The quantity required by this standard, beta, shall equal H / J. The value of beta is 1.71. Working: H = 21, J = 12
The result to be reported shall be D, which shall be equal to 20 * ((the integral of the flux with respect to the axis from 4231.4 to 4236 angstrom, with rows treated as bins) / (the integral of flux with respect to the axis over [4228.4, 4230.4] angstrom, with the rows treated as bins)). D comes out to 56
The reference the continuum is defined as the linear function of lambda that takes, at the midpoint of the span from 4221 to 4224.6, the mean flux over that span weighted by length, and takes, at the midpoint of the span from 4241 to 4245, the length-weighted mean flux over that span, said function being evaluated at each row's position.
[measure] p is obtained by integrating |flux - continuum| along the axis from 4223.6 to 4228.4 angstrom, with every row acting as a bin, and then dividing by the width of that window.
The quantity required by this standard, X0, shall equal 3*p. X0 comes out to 3.6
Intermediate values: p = 1.19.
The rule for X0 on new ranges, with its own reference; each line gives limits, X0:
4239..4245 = 0.1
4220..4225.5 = 1.9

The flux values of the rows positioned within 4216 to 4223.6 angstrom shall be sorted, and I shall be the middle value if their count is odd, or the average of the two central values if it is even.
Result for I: 4.6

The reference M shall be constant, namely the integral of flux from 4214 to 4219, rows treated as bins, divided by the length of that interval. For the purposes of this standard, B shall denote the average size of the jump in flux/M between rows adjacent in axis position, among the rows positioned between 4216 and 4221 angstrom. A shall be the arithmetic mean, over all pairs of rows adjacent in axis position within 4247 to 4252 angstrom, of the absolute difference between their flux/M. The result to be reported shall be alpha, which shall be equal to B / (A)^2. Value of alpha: 38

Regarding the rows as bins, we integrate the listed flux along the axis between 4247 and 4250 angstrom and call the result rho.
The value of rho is 12.6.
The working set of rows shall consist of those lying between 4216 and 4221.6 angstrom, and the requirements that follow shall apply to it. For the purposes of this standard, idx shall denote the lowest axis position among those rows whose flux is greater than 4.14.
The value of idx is 4216.29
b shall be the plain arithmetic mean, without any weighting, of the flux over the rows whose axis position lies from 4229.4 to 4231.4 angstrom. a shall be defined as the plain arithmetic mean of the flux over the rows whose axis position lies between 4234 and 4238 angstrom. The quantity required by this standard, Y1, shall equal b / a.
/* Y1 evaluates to 0.90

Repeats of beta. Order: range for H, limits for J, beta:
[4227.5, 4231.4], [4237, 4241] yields 0.55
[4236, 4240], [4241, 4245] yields 0.81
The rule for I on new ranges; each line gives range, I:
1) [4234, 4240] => 4.1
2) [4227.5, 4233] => 3.7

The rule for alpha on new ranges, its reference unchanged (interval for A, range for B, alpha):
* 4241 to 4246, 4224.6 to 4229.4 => 445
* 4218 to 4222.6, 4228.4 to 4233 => 55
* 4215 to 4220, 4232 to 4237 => 198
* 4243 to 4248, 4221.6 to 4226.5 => 129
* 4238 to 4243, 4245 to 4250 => 58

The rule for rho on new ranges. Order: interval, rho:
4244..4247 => 13.9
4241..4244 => 14.4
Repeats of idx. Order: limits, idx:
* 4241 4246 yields 4241.61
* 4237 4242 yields 4237.70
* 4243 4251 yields 4243.56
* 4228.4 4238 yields 4237.70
